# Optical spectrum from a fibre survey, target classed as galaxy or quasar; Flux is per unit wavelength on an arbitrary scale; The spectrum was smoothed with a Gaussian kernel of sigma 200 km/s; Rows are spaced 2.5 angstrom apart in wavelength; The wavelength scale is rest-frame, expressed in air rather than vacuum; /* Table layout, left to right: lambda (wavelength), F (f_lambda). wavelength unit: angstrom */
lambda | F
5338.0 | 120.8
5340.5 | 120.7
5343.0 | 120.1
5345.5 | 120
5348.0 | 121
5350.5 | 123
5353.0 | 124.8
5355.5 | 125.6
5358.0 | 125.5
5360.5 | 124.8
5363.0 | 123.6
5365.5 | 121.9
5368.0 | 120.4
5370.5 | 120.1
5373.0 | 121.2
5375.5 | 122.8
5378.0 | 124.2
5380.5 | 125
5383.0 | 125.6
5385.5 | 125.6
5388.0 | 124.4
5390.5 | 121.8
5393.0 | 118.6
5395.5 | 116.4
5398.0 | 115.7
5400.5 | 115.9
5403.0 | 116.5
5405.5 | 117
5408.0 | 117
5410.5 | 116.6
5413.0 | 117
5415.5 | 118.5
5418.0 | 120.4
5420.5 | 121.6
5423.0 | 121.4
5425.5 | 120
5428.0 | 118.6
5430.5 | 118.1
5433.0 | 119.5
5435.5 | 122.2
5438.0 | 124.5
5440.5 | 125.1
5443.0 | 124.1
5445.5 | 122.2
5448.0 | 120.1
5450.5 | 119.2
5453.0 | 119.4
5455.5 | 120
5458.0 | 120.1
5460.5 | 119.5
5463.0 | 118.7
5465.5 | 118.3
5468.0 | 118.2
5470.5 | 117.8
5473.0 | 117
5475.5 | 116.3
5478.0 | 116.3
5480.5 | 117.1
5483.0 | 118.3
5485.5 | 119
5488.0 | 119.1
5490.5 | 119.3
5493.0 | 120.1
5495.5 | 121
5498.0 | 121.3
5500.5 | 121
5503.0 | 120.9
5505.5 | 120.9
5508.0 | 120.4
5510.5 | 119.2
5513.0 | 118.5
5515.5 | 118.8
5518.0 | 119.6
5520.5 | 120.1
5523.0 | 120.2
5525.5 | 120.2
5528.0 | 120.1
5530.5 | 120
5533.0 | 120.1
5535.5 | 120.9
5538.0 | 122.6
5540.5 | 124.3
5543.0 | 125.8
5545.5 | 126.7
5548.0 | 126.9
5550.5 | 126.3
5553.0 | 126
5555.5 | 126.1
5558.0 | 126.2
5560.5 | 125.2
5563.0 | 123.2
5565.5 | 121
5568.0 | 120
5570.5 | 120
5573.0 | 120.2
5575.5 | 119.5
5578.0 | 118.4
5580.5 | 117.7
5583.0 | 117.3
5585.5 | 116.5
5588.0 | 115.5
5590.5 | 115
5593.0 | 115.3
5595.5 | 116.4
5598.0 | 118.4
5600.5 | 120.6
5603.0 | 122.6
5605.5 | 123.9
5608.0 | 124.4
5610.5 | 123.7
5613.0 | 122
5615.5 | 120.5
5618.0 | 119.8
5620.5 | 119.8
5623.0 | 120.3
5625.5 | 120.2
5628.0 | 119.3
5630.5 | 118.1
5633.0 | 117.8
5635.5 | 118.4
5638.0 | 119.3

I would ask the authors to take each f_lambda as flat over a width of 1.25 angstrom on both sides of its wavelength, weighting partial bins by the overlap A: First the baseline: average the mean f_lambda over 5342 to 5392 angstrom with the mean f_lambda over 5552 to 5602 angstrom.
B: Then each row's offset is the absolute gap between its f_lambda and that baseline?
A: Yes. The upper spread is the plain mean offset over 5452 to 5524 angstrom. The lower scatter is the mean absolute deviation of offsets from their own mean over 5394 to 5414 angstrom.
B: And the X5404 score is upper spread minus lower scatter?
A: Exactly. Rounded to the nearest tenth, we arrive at 1.9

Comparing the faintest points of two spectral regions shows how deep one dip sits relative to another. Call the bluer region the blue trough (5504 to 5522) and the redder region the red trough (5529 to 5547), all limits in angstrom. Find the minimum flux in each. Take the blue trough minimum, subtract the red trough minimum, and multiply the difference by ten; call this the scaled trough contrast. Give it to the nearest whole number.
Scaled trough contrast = -15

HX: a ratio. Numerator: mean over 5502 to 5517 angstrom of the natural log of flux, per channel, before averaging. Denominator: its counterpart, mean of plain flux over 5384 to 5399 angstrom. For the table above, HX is 0.0397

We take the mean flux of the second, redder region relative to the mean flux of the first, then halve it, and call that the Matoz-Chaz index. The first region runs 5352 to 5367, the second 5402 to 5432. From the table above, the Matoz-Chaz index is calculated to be 0.477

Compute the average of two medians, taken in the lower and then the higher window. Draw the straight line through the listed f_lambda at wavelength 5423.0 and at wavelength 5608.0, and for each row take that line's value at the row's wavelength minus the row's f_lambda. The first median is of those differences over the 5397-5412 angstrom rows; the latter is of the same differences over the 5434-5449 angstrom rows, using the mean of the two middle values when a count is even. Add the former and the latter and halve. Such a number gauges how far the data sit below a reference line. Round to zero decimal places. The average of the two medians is 2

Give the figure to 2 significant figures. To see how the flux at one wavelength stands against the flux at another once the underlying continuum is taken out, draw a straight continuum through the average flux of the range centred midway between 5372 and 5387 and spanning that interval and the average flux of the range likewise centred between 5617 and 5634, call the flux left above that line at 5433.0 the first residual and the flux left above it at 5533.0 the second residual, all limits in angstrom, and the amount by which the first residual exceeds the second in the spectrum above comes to -2.5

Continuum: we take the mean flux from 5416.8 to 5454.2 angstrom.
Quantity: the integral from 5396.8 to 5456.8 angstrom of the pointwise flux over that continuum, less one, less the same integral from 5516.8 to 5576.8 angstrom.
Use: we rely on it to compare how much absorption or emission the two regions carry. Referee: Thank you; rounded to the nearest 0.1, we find -1.5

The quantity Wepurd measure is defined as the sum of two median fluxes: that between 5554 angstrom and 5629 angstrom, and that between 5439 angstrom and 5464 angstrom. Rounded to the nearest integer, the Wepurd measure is 240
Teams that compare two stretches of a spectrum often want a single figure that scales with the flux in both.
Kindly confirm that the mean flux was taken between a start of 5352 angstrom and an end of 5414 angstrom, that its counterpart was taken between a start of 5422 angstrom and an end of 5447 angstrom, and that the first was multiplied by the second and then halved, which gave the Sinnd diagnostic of 7362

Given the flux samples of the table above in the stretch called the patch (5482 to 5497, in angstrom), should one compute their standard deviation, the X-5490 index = 0.9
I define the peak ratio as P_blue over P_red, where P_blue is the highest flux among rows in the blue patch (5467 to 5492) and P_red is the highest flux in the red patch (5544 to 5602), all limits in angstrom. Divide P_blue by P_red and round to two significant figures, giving 0.94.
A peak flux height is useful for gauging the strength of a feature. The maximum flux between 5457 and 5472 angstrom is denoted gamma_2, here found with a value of 120.1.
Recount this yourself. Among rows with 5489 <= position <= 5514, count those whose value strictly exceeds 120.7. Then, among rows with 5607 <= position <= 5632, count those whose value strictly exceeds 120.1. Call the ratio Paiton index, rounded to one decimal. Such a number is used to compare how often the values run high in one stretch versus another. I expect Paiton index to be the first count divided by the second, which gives 0.8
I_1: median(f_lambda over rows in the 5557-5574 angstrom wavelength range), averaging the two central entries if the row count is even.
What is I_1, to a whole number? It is 121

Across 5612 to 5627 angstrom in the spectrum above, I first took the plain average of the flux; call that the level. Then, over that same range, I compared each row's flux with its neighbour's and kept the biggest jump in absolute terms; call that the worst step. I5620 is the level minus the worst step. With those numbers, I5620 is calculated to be 118.9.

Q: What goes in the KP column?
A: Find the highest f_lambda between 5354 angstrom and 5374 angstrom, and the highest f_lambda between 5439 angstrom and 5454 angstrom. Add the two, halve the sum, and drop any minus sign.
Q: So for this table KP 125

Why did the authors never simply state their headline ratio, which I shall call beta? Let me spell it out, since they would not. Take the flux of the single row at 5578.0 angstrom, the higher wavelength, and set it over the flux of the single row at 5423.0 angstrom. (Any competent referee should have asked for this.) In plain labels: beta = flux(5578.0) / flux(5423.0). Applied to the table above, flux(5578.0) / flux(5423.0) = 0.98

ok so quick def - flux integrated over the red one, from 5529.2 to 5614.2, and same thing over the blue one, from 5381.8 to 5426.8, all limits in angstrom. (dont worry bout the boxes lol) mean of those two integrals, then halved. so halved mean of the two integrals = 3924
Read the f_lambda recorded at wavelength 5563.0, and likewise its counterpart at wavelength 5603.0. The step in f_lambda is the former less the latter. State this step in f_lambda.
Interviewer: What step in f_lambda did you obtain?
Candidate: 1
